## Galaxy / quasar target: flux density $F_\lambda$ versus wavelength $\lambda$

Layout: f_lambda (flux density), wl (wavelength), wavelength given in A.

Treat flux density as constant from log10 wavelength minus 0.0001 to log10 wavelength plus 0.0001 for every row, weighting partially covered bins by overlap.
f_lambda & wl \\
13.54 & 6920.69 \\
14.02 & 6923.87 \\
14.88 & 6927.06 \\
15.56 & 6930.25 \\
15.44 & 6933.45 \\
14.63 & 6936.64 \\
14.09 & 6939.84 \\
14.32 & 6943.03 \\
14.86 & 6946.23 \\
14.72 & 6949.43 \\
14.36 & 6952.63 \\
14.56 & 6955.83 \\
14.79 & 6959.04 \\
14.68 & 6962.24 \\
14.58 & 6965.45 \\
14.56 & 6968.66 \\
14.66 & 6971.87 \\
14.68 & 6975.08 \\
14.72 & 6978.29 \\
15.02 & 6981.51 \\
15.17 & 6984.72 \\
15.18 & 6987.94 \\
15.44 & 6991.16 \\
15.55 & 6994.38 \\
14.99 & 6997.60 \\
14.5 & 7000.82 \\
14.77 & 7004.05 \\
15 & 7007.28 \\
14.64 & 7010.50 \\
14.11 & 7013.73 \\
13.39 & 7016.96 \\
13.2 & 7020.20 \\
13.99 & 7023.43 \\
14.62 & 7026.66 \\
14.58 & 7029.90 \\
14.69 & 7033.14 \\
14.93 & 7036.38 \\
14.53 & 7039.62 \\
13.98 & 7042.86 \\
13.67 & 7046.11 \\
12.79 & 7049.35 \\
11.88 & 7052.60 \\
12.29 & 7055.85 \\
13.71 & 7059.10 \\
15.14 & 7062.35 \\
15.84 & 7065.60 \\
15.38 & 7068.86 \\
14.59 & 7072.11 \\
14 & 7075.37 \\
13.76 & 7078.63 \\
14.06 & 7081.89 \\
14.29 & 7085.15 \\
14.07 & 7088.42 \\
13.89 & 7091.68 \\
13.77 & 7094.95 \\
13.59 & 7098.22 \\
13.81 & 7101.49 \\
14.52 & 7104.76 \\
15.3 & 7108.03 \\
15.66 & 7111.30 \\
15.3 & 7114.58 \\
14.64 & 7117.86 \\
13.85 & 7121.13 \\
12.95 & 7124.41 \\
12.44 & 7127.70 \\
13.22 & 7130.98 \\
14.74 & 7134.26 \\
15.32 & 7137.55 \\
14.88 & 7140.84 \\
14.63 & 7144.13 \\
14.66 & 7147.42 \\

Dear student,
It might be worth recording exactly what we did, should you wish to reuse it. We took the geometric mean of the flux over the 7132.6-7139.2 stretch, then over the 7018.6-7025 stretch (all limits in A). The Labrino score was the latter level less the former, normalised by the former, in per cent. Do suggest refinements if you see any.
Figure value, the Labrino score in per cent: -10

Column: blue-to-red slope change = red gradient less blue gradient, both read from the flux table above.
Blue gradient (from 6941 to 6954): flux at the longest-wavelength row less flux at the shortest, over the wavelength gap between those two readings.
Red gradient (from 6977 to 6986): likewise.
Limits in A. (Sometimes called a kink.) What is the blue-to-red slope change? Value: 0.1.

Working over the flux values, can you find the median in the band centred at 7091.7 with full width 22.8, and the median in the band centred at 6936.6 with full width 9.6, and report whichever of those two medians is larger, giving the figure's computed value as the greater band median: 14.6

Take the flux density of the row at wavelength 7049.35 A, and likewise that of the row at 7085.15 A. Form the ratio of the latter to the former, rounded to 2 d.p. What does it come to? 1.12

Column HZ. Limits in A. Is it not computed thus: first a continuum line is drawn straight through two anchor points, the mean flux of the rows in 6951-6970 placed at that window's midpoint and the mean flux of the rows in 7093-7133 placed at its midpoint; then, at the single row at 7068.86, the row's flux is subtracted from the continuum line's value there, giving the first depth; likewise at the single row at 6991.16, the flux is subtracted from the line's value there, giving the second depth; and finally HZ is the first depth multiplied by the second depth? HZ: 1.1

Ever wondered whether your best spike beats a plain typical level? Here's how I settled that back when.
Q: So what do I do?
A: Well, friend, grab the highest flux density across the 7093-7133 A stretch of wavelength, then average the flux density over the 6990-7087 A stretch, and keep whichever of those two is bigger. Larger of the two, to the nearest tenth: 15.7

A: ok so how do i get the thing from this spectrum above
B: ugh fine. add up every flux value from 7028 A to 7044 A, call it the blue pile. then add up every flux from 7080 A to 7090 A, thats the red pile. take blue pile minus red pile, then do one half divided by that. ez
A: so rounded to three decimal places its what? 0.017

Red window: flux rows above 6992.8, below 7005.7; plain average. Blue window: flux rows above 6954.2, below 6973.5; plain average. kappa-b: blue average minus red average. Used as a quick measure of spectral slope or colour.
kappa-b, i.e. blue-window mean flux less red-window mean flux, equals -0.3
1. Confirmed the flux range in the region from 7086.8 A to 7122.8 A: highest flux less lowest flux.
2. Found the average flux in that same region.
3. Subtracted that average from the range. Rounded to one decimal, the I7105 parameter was -12.3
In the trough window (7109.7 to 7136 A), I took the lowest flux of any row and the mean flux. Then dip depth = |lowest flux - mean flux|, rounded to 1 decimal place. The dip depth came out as 1.7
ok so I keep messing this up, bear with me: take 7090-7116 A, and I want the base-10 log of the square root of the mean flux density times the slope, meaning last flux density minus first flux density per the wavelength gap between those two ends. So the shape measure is 0.0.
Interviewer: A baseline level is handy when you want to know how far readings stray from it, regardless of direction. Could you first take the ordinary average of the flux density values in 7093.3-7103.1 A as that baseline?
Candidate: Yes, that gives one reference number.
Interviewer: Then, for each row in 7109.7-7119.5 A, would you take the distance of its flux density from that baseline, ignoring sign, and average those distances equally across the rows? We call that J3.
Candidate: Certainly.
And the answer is 1.48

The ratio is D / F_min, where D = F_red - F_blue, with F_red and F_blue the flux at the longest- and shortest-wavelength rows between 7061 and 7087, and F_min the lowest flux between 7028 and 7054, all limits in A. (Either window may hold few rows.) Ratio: -0.07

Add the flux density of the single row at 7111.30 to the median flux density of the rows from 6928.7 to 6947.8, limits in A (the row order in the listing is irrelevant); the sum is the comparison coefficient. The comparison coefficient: 30.4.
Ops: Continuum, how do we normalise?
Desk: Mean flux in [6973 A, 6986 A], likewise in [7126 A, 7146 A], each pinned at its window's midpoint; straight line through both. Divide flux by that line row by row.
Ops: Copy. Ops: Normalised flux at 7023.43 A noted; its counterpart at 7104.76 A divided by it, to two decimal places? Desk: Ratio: 1.06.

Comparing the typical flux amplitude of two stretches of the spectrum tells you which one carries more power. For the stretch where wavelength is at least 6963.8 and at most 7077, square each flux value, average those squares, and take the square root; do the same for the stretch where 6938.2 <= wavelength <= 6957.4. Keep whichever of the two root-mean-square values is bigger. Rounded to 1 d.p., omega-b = 14.5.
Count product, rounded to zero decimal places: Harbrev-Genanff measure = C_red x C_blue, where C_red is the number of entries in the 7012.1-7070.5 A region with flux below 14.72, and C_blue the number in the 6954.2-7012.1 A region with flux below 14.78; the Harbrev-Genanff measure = 140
